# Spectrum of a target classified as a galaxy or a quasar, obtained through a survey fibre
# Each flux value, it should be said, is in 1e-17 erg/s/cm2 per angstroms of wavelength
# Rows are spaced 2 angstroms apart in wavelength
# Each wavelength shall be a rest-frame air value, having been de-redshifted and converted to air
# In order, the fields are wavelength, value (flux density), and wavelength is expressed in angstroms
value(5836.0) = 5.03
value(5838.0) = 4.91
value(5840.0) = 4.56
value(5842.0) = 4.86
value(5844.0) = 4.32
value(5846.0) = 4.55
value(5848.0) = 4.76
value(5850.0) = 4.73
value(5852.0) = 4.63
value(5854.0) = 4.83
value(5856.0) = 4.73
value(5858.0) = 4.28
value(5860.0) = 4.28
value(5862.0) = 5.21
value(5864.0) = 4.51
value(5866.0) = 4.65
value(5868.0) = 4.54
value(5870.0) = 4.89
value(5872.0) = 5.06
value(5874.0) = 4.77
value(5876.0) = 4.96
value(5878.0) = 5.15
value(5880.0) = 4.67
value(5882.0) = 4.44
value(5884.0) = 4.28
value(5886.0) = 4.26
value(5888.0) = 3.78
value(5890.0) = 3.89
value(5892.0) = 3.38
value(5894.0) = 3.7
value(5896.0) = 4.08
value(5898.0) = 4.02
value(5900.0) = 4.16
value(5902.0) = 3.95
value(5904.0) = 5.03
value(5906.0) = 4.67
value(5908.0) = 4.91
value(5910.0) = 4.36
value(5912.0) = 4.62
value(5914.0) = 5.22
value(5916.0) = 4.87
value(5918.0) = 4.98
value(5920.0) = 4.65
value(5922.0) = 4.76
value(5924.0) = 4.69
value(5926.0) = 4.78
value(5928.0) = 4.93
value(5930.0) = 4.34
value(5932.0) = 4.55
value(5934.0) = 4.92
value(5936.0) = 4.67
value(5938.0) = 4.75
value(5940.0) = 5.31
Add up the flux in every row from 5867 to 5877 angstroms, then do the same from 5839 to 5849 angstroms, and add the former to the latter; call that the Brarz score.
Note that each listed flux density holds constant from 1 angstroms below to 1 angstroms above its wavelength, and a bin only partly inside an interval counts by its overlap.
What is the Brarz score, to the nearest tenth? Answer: 47.3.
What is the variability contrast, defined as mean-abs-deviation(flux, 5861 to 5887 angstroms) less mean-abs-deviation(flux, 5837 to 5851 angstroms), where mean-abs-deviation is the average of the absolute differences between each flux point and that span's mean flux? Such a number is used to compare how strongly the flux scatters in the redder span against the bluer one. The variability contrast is 0.10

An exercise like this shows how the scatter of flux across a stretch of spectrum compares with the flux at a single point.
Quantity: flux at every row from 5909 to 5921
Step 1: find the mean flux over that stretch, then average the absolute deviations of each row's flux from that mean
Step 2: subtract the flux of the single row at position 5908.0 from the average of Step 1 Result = -4.67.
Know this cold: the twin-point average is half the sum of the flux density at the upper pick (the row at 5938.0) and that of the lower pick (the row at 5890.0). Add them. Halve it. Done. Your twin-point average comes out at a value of 4.32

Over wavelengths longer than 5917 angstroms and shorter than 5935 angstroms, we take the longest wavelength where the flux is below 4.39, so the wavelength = 5930.0 angstroms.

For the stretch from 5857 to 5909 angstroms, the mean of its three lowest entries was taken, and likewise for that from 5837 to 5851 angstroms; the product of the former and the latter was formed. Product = 16.2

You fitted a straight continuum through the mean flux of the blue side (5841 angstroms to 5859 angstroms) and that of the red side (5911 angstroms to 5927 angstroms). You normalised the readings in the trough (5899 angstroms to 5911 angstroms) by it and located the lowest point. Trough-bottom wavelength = 5902.0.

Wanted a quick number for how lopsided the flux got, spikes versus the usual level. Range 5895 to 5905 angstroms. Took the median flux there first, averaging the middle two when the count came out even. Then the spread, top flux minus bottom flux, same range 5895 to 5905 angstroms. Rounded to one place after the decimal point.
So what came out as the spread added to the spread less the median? -1.9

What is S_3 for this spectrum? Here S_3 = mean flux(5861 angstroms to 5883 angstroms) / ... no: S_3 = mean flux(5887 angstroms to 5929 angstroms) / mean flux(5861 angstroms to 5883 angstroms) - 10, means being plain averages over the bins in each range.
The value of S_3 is -9.07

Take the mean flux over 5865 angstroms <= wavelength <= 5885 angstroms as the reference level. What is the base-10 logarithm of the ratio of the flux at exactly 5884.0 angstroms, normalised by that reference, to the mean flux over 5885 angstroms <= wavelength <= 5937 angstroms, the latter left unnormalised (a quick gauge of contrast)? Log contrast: -0.695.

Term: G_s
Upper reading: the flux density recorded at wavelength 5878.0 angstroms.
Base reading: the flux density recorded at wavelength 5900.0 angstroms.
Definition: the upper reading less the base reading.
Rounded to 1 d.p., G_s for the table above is 1.0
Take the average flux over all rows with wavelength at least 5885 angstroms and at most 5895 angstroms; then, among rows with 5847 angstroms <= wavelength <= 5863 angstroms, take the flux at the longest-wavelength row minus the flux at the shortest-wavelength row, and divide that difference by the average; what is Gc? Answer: 0.12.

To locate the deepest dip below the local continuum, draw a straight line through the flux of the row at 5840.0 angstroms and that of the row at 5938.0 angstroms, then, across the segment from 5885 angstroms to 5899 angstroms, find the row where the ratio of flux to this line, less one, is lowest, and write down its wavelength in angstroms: 5892.0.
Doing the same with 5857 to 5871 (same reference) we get 5860.0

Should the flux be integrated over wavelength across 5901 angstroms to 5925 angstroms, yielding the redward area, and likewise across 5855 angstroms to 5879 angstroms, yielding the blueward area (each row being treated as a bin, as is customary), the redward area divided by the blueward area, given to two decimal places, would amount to 0.99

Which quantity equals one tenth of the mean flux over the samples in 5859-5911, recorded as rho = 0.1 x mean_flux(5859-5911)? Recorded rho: 0.445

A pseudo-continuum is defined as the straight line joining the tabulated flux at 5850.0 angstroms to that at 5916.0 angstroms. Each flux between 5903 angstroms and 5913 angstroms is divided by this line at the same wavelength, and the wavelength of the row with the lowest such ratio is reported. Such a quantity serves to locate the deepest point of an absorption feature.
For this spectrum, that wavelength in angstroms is 5910.0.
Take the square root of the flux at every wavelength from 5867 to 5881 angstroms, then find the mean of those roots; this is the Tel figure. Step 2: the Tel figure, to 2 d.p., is 2.20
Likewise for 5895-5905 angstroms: 2.06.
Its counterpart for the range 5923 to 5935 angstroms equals 2.17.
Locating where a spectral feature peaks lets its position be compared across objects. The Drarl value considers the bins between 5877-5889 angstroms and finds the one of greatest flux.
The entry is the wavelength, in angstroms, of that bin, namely 5878.0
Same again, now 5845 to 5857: 5854.0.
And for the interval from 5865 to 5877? 5872.0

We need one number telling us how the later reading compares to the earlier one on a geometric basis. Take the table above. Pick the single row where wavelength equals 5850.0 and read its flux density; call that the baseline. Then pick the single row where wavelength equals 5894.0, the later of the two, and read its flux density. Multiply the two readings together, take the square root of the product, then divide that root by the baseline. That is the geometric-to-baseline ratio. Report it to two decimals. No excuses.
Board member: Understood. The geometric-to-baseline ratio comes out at 0.88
